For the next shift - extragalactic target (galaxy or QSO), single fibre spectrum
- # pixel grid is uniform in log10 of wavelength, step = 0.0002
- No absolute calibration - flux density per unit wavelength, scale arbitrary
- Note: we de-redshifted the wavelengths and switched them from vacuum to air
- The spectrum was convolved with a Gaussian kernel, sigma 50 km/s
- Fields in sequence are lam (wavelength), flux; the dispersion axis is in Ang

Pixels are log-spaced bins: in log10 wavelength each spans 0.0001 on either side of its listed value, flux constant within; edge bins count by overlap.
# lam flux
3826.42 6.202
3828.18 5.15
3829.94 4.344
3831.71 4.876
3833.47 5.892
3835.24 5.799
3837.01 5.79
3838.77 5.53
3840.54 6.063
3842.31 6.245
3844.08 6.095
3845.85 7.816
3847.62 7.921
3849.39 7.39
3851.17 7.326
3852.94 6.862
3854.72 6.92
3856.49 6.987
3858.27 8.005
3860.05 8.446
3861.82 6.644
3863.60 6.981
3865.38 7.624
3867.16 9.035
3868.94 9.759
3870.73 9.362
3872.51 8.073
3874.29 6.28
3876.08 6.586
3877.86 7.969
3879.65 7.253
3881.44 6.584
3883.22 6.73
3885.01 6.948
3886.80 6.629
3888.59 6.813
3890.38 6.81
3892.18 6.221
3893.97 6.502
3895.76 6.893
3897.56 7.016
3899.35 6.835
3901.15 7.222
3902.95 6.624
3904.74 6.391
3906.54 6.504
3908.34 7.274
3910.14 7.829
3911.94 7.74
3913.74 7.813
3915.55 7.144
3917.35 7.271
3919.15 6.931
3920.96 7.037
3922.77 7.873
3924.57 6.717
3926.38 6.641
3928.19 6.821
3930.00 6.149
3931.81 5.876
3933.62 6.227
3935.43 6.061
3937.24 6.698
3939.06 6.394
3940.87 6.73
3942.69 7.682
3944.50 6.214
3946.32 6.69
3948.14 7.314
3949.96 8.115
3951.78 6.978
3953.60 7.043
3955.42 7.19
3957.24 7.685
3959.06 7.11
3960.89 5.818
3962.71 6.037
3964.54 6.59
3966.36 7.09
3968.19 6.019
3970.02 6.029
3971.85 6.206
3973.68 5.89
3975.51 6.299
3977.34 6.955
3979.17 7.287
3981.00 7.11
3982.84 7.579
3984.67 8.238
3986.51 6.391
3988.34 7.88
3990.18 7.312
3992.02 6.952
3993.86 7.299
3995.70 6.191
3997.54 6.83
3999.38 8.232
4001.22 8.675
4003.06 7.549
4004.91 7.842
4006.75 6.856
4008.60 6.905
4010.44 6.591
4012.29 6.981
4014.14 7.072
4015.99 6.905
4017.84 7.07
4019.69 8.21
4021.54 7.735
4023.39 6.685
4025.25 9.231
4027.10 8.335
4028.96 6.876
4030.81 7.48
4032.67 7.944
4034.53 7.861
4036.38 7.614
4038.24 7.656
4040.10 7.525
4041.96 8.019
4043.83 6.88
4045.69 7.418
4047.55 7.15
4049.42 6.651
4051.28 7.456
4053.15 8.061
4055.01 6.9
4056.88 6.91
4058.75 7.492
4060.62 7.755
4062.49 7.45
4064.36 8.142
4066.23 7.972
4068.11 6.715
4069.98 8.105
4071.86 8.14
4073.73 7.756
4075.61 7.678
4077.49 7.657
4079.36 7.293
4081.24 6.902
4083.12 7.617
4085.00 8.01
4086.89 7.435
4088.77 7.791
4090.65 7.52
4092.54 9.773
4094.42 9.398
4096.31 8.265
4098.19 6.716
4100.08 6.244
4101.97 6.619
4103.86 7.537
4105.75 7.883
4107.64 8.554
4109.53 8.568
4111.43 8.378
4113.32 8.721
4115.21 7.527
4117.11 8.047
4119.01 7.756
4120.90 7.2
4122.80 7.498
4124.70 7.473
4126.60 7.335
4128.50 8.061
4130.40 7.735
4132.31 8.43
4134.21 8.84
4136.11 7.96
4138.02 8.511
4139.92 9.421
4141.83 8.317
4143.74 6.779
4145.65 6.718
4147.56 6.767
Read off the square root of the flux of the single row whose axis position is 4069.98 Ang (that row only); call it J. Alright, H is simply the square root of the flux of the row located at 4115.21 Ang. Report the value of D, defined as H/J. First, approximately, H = 2.74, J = 2.85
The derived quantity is 0.96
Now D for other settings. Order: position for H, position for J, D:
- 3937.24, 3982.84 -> 0.94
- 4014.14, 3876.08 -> 1.04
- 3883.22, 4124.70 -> 0.95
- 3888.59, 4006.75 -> 1.00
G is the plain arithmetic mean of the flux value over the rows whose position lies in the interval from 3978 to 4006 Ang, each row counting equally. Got 7.42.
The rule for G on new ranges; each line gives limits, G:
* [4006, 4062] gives 7.41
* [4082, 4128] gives 7.83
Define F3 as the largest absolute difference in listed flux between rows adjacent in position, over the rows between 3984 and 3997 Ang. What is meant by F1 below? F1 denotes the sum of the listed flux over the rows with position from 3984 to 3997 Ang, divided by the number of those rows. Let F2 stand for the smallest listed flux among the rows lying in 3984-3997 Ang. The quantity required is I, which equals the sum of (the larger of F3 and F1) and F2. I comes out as 13.4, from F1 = 7.18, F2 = 6.191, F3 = 1.85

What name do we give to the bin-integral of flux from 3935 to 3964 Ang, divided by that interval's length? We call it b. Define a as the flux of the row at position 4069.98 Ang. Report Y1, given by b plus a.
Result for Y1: 15.0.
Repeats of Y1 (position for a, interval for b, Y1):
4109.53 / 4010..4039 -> 16.1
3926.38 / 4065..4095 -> 14.5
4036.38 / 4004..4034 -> 15.0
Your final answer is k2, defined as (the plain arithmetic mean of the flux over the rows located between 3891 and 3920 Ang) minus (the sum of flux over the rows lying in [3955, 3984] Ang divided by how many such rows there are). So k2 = 0.3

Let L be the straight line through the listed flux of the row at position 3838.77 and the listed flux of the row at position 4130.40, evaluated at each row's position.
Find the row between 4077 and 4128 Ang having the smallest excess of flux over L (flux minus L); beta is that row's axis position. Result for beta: 4100.08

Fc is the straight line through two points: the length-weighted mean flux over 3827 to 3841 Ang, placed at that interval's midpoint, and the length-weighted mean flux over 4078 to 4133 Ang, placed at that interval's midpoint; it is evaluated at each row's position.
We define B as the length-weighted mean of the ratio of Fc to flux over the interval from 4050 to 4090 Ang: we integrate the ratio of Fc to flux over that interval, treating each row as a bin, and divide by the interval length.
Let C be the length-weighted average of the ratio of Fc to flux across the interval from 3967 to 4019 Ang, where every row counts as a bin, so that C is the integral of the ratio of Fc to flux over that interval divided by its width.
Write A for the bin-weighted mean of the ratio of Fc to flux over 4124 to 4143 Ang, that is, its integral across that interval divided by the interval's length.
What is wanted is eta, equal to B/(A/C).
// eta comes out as 0.98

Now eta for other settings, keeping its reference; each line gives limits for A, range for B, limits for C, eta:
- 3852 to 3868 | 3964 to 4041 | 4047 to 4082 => 1.26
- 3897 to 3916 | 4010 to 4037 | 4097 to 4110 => 1.18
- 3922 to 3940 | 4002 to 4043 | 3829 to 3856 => 0.87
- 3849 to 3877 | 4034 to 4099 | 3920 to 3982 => 1.26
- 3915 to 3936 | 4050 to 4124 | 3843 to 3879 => 0.81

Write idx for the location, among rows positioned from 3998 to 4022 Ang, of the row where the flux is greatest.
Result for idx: 4001.22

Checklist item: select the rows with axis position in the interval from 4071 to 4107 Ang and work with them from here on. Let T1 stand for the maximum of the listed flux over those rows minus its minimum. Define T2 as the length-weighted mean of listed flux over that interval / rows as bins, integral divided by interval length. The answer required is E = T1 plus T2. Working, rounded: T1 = 3.5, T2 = 7.7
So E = 11.2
